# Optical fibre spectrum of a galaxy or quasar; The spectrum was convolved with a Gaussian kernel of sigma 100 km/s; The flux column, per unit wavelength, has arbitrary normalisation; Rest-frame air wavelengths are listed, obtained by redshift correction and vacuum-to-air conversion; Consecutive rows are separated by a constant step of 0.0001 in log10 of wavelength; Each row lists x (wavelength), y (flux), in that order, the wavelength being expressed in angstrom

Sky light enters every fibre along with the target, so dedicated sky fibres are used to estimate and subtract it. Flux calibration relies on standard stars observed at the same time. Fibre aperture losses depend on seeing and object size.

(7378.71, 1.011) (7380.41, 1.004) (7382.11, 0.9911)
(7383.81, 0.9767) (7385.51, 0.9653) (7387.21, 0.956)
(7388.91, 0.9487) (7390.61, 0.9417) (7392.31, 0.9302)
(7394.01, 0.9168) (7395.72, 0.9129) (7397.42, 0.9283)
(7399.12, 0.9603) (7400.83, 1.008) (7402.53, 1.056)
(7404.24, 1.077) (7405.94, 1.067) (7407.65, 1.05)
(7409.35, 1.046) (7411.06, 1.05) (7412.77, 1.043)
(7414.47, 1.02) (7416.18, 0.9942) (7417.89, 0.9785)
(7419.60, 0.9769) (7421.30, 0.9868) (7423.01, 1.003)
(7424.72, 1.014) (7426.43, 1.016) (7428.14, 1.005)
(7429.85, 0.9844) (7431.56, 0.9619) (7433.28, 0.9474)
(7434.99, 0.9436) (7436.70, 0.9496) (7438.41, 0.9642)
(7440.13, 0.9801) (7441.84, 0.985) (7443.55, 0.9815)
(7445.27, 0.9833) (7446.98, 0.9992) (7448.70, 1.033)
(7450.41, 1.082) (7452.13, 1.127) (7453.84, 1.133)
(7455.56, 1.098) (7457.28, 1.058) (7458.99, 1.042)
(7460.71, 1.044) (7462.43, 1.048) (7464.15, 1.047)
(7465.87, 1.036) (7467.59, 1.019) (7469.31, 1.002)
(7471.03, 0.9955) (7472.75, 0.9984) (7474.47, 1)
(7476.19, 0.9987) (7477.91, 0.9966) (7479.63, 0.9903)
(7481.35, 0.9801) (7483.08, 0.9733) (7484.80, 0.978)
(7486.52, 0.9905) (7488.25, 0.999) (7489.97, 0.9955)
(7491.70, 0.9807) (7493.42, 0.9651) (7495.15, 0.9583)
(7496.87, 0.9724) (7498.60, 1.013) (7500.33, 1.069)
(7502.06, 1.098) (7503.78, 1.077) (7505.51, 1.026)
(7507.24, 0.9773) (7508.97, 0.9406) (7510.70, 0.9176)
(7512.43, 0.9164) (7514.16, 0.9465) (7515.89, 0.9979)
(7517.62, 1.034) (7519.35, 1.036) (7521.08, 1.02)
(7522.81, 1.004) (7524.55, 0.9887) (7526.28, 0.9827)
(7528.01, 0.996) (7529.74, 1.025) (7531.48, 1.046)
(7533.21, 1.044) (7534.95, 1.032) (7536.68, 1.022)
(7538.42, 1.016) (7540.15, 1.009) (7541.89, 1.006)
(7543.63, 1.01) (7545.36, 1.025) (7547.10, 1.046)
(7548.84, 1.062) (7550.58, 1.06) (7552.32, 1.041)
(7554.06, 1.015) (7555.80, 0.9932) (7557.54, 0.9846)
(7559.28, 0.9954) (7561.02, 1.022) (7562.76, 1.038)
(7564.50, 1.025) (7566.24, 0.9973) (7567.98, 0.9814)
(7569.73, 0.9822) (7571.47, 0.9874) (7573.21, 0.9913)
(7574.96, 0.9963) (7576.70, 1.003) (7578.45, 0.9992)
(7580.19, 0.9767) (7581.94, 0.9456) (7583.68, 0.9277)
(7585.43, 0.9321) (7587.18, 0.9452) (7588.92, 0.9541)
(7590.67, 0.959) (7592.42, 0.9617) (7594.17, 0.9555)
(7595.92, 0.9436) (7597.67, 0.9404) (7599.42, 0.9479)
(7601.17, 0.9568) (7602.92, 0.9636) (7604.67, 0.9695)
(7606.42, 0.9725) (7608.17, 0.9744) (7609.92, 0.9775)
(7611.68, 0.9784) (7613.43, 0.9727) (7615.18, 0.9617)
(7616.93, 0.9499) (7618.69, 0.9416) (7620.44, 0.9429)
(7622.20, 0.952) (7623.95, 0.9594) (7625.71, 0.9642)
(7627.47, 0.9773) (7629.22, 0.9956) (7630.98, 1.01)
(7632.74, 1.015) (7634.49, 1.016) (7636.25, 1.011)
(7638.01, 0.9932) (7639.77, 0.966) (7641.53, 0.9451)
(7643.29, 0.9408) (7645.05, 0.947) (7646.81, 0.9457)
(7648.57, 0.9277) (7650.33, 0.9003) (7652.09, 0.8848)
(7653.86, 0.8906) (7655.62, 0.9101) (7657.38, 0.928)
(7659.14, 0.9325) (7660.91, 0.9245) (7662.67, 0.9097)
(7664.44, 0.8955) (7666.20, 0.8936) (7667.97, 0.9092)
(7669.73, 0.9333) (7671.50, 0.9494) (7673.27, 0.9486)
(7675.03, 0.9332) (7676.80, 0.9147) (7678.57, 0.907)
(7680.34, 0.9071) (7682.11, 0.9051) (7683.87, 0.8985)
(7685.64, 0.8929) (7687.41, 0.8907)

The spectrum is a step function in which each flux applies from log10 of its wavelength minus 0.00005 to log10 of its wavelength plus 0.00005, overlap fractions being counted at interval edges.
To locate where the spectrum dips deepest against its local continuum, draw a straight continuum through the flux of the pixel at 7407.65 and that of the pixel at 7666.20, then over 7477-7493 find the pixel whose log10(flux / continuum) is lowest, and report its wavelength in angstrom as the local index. 7483.08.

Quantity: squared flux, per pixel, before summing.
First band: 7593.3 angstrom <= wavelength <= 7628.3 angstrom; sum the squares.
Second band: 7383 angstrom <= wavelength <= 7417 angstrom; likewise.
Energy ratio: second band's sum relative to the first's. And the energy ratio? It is 1.07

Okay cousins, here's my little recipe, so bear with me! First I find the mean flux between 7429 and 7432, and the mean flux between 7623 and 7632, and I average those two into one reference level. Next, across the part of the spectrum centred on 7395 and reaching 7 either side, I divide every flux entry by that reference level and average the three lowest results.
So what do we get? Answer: 0.94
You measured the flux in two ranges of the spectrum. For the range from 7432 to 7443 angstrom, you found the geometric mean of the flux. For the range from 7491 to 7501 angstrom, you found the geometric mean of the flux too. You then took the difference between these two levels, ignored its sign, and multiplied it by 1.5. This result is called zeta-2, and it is 0.046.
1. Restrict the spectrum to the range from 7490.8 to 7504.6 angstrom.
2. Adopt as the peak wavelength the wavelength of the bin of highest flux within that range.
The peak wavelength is 7502.06 angstrom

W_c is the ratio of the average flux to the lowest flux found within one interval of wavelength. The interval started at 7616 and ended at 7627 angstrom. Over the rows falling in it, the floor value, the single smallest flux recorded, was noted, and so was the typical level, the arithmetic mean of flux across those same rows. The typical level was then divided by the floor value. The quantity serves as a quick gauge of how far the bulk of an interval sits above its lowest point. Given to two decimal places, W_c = 1.01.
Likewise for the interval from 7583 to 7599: 1.02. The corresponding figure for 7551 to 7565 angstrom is 1.03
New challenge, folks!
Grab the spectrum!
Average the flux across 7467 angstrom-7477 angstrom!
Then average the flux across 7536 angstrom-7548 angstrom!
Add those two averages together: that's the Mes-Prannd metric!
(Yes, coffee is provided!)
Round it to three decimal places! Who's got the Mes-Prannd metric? 2.021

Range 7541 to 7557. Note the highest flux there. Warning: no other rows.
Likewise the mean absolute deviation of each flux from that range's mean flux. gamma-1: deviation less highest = -1.04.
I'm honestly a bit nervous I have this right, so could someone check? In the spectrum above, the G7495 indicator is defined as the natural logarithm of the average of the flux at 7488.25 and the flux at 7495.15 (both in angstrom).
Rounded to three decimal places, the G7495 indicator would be -0.022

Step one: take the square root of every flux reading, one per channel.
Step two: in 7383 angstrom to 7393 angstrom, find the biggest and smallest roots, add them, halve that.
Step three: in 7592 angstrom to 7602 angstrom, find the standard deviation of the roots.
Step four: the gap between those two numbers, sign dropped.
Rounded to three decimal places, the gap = 0.972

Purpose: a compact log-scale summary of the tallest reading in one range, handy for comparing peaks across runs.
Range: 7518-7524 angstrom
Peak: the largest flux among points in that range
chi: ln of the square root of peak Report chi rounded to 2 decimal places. 0.02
